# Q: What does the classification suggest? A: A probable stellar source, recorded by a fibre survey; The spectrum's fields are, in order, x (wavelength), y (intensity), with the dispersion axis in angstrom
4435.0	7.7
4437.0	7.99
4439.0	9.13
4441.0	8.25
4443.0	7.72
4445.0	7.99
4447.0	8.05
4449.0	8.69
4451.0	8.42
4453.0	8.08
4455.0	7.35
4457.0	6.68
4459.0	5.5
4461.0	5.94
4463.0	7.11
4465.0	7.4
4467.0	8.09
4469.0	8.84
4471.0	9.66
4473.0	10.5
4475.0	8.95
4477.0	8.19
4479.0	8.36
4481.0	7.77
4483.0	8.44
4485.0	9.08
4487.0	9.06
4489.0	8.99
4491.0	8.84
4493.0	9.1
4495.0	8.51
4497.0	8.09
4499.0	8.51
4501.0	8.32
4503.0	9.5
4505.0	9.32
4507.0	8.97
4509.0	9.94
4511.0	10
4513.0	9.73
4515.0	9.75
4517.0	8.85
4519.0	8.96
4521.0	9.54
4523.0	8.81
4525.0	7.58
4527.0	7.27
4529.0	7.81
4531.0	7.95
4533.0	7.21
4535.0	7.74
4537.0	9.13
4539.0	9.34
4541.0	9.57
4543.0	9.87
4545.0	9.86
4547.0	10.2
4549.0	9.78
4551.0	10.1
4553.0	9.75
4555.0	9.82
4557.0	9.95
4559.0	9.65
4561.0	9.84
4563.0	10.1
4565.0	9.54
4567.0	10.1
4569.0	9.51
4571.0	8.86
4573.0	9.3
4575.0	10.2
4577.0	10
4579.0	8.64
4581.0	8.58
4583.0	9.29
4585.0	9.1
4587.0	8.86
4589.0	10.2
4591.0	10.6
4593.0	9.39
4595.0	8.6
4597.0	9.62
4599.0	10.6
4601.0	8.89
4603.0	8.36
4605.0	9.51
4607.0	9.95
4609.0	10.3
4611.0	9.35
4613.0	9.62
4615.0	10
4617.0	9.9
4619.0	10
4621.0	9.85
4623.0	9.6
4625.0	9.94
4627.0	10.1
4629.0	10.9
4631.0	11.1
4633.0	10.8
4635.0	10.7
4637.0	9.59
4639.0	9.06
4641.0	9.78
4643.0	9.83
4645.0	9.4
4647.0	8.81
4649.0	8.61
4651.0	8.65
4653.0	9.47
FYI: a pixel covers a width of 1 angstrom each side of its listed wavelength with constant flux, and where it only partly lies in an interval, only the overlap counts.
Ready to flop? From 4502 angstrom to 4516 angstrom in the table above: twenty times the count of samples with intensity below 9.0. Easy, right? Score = 20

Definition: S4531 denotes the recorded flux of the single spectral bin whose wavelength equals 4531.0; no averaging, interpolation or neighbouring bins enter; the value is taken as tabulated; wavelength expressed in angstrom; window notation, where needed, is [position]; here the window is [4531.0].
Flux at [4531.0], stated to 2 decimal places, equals 7.95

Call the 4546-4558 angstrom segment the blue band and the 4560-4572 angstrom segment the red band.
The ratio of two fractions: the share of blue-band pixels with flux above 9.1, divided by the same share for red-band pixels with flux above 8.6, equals 1.0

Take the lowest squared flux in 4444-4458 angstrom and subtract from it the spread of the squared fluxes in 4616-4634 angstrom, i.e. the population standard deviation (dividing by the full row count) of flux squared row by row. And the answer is 34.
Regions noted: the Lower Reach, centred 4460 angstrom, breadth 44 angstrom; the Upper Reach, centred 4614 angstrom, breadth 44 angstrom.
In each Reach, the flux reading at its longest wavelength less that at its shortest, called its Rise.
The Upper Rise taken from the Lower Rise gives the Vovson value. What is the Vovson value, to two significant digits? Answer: -2.7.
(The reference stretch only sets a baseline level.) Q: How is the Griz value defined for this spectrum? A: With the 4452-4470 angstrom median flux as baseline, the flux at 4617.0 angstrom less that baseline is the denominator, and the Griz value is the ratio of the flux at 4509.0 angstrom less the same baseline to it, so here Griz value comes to 1.0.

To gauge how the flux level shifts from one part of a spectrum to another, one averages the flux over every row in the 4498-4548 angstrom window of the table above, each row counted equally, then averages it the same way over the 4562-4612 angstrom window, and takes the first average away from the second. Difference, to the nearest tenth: 0.5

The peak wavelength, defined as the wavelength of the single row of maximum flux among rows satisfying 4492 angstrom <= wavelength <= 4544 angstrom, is 4511.0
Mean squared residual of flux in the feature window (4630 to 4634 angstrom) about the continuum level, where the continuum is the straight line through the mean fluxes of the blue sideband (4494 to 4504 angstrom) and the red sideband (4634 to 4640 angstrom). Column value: 1.5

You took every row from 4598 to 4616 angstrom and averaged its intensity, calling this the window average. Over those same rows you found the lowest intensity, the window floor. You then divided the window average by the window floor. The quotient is 1.15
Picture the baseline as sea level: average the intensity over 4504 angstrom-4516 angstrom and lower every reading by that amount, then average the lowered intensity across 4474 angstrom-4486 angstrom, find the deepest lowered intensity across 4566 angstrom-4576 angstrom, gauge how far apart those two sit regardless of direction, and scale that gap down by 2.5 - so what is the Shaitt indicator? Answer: 0.16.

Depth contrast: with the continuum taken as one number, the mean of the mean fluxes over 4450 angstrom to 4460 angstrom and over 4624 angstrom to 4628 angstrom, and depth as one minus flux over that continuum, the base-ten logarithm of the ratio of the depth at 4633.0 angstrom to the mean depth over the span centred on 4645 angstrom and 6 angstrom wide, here 0.47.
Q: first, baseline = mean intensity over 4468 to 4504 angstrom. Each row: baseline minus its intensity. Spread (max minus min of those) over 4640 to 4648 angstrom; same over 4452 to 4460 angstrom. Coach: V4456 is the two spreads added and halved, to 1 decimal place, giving 1.8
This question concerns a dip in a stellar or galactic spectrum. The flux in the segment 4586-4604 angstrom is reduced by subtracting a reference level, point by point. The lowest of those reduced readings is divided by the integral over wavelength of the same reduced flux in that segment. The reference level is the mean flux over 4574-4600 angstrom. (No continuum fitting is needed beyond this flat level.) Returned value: 1.1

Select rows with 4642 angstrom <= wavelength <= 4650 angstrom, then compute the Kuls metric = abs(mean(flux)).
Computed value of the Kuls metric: 9.2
